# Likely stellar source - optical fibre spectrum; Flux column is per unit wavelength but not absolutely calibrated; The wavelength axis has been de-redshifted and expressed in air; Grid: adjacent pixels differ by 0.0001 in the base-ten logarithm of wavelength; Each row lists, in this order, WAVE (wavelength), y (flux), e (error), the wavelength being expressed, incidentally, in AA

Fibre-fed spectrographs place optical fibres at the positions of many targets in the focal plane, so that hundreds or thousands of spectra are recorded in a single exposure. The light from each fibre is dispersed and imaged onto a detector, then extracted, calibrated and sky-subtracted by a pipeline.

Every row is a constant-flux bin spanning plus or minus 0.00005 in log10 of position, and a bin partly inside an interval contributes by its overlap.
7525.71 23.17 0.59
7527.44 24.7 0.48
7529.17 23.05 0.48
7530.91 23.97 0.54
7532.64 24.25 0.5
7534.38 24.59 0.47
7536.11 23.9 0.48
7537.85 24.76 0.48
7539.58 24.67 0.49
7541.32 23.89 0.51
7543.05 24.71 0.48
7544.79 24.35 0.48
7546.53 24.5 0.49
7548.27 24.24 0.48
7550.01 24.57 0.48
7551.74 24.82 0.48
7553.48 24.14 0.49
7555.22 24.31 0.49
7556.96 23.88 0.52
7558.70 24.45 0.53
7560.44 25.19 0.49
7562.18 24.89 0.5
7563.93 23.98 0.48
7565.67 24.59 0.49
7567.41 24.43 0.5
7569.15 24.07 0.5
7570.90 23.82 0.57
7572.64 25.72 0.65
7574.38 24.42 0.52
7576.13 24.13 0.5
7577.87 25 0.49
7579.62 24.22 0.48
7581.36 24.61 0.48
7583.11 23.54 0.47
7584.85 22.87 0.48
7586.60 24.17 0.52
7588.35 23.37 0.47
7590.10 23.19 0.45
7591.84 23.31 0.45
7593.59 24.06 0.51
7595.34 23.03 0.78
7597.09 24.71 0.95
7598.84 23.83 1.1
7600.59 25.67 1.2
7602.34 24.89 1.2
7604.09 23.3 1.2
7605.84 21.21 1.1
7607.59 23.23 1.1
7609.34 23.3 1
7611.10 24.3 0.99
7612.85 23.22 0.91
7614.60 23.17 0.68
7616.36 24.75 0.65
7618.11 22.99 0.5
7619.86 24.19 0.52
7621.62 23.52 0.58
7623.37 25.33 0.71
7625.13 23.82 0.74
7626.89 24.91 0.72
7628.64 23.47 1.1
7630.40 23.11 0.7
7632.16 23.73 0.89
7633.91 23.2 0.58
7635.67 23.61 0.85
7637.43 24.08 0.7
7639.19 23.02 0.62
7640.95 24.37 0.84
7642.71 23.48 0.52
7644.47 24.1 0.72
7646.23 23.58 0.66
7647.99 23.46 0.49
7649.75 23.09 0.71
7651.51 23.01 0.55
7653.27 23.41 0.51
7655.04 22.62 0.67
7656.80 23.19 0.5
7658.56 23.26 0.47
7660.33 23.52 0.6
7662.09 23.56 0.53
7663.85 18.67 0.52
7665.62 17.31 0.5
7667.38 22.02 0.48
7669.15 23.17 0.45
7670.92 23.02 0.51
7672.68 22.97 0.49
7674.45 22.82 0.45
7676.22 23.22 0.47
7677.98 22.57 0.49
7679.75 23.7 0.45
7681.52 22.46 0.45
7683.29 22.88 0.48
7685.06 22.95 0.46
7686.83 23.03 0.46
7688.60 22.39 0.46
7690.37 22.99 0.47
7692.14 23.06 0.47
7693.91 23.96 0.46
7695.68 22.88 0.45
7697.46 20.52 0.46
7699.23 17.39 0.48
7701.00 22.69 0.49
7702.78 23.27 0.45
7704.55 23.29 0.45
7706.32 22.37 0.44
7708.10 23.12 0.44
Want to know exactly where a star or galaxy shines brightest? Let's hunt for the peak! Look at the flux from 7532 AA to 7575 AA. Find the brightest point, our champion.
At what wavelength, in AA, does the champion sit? 7572.64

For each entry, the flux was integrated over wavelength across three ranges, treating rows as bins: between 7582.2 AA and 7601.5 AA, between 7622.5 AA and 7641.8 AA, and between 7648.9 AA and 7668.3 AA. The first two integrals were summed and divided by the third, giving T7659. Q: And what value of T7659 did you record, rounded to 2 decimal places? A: 2.14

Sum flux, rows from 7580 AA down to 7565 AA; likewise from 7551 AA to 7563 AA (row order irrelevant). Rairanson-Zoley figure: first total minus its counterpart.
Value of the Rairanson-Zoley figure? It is 49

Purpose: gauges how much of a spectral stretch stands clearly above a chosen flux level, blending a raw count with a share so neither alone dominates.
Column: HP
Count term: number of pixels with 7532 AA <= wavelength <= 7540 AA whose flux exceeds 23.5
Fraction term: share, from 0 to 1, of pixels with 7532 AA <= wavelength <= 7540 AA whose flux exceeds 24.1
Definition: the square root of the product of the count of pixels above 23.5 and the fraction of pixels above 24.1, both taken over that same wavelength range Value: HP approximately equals 2.0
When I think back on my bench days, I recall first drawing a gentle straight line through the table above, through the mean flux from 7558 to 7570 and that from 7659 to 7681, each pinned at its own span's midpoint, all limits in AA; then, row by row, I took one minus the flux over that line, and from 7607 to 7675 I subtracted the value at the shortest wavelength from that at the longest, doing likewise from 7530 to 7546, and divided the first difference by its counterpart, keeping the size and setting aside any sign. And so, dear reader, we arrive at 1.7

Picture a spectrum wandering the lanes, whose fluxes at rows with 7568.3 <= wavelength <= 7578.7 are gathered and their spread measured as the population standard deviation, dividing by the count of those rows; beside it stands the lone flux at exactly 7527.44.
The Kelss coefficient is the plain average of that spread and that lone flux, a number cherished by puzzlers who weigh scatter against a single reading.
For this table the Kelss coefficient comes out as 12.7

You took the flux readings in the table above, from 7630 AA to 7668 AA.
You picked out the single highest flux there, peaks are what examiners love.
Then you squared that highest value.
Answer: 594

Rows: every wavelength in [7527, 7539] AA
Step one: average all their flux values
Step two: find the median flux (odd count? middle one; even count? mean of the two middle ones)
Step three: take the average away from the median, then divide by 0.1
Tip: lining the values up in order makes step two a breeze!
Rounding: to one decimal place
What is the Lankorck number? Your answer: 0.8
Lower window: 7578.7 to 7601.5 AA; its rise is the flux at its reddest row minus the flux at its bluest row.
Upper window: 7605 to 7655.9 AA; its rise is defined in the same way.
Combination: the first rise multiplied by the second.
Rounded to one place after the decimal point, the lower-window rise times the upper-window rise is 2.0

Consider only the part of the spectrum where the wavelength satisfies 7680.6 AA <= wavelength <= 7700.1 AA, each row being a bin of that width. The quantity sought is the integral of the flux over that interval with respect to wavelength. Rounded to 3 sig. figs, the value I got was 433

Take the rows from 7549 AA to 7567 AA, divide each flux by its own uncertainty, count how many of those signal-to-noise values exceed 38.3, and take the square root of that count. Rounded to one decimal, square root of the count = 3.2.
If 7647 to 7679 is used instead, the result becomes 3.7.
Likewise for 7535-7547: 2.6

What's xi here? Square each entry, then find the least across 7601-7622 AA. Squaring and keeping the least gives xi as 450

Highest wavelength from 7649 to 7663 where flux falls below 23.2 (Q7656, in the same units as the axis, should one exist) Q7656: 7656.80 AA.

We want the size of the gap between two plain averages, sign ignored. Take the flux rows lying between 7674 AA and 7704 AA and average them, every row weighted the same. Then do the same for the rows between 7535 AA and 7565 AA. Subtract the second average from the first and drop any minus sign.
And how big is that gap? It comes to 1.91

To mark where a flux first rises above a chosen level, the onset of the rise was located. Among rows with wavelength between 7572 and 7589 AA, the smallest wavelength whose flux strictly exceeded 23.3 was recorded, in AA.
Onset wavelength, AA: 7572.64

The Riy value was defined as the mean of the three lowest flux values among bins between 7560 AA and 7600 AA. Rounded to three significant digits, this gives 23.0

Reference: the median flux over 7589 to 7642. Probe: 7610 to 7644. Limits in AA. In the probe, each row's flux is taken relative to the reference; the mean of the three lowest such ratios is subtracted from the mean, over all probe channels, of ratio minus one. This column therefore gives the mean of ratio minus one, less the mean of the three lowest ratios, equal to -0.968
